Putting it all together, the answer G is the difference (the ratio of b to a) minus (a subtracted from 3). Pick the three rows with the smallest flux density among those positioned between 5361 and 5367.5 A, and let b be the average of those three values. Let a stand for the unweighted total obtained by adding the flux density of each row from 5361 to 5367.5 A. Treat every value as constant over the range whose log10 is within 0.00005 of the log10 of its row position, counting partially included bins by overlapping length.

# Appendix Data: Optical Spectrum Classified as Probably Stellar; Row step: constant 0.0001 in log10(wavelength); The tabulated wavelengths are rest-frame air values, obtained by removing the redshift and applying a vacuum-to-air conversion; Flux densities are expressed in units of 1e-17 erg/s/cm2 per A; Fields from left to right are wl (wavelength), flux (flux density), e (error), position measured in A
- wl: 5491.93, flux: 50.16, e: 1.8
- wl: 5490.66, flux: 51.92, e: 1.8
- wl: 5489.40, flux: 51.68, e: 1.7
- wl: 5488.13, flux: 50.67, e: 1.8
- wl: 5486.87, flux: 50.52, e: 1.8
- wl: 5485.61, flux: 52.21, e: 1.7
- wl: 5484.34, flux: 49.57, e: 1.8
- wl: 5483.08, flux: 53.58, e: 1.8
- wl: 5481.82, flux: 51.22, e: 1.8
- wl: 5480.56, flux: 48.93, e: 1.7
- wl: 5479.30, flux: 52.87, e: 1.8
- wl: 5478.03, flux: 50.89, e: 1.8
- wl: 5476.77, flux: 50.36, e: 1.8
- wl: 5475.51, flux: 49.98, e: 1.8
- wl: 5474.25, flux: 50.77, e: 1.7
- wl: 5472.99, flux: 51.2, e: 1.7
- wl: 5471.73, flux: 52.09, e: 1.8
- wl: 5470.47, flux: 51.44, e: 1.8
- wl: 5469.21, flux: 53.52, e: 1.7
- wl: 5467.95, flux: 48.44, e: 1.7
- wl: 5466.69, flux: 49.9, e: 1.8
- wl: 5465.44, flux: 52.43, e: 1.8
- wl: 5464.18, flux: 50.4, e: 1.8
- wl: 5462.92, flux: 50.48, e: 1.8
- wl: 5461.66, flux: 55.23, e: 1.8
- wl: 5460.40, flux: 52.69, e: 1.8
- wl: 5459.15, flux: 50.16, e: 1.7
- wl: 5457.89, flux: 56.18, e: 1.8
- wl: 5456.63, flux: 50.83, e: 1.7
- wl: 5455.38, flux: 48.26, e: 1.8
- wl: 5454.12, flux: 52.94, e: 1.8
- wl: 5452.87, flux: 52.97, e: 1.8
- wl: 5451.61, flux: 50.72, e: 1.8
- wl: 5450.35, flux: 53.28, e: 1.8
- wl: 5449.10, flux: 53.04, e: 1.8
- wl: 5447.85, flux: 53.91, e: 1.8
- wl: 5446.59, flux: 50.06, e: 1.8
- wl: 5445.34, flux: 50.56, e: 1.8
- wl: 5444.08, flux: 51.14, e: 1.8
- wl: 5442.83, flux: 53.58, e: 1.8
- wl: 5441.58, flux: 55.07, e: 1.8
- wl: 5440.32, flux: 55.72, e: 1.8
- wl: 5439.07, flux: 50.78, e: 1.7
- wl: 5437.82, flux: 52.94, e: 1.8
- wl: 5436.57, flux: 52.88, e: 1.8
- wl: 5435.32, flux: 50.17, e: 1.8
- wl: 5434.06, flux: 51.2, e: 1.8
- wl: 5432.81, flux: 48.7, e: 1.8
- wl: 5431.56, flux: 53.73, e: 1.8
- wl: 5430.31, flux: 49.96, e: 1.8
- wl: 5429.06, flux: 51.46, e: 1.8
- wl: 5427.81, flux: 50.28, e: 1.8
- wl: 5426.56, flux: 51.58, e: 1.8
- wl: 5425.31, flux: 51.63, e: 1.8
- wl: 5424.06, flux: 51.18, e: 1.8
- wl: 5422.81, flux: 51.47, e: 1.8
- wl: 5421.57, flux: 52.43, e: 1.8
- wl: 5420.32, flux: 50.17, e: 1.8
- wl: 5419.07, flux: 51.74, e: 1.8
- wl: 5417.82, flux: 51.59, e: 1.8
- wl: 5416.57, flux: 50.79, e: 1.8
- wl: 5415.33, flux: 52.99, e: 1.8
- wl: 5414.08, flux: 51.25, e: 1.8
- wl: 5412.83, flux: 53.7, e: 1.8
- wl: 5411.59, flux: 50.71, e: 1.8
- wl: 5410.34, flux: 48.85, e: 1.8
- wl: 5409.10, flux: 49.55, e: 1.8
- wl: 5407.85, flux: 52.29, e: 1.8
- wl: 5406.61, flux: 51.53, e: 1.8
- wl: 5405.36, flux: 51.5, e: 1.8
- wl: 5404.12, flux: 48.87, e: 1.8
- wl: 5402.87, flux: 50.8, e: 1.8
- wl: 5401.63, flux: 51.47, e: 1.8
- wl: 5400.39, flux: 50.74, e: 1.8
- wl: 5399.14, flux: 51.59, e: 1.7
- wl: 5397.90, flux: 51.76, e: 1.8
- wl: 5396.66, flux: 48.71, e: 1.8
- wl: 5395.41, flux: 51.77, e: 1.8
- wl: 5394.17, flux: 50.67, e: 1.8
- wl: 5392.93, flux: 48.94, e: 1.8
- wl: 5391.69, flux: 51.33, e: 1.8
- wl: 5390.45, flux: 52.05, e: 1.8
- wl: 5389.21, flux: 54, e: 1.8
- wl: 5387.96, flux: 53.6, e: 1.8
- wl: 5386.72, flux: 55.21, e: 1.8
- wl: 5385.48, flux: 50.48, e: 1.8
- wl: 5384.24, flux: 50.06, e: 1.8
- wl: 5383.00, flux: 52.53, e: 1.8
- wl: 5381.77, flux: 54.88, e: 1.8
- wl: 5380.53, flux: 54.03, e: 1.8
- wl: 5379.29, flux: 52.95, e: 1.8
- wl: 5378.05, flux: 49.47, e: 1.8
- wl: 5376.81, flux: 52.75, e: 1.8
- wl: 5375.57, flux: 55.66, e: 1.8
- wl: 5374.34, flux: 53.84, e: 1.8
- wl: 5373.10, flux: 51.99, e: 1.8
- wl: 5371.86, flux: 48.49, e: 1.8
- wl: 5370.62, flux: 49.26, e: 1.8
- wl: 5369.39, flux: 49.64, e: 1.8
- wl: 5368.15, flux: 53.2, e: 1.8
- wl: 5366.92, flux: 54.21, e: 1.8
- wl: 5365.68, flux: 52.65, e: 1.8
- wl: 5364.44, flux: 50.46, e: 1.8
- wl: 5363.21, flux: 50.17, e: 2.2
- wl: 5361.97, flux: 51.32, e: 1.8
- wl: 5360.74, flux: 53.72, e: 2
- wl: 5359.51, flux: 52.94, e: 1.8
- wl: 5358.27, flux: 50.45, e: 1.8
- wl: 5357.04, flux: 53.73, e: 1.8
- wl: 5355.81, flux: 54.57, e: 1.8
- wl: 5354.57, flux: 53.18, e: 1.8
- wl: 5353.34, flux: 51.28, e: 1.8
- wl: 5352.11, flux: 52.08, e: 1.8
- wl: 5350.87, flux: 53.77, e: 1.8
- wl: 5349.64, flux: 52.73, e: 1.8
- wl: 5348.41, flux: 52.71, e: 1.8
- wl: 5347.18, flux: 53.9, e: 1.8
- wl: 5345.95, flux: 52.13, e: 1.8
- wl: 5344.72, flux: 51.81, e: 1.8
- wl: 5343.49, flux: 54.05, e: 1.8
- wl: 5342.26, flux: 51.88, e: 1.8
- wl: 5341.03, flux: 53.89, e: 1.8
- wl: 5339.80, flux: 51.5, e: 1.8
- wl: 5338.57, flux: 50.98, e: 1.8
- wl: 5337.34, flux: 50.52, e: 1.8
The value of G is 256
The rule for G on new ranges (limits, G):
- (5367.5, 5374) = 250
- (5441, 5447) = 258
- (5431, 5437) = 254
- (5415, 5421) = 254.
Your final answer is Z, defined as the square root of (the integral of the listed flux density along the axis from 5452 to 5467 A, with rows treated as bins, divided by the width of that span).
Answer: 7.20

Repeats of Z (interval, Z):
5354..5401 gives 7.21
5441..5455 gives 7.24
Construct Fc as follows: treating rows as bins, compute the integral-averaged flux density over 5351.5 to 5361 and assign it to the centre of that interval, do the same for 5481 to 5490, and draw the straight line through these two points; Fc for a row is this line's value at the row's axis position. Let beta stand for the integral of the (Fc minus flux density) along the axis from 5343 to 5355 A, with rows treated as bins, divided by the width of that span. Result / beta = 0.06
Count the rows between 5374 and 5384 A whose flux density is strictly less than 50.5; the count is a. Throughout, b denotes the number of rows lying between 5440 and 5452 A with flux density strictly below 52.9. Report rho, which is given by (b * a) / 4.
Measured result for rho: 1.0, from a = 1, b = 4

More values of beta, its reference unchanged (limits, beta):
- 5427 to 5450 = -0.15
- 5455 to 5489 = 0.14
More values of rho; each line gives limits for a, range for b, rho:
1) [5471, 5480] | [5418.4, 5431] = 5.0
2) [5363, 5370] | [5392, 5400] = 4.5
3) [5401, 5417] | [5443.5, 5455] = 3.0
